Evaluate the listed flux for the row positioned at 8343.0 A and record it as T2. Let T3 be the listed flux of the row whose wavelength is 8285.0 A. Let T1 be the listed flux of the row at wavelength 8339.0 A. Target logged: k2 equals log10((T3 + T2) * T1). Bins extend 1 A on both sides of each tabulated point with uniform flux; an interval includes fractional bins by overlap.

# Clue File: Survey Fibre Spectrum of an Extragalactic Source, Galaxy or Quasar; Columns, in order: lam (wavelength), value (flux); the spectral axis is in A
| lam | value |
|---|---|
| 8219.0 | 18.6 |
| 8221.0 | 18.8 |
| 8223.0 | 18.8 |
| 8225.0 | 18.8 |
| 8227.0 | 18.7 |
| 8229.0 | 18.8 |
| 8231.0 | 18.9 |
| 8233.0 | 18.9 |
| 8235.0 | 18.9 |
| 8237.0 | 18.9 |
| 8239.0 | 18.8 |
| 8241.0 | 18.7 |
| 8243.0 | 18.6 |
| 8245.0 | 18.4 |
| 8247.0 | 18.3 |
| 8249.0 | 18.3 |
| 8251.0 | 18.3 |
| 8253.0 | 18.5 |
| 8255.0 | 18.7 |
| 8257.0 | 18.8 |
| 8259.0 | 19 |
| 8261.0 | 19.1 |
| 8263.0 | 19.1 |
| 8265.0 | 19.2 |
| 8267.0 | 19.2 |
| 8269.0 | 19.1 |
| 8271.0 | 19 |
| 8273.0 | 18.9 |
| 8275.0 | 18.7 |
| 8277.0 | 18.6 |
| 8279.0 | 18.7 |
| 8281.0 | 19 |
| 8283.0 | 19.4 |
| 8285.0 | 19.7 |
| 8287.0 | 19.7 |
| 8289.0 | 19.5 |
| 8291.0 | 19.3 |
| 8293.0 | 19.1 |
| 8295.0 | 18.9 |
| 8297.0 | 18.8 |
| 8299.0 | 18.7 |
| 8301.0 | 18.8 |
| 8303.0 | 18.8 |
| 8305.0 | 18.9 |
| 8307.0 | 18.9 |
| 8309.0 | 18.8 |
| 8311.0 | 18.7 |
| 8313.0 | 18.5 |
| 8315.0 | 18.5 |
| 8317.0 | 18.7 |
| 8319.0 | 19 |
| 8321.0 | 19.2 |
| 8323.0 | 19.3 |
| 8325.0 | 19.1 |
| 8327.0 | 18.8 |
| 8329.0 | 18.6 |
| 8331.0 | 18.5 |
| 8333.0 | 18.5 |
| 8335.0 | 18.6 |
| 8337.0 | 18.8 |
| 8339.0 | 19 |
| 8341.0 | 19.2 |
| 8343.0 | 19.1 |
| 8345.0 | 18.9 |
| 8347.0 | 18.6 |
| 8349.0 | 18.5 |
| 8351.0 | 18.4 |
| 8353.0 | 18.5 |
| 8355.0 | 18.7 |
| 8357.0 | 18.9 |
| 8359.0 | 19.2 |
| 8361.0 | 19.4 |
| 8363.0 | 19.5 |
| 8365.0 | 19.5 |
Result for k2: 2.868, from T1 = 19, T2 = 19.1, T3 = 19.7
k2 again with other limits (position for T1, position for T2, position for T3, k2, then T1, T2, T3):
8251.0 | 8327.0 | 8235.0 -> 2.839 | 18.3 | 18.8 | 18.9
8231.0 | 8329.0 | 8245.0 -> 2.845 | 18.9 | 18.6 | 18.4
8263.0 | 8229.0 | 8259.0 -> 2.859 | 19.1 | 18.8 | 19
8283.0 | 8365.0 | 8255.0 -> 2.870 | 19.4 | 19.5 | 18.7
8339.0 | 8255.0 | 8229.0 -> 2.853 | 19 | 18.7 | 18.8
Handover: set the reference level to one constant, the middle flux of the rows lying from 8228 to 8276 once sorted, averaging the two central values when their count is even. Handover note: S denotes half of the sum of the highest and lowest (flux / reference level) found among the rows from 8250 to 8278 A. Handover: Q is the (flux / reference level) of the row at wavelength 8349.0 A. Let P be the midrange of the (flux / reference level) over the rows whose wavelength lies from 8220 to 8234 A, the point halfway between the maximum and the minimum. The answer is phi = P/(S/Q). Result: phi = 0.98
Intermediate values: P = 1.00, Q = 0.98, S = 0.99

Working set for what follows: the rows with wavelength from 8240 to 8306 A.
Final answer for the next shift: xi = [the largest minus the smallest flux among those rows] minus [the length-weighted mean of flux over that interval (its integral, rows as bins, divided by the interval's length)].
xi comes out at -17.5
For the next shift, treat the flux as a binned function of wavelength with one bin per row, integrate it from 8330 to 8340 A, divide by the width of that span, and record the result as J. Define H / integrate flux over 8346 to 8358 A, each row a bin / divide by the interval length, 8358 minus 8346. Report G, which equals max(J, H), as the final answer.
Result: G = 18.68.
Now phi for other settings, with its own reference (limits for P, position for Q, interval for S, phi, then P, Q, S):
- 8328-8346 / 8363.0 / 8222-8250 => 1.05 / 1.00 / 1.03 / 0.99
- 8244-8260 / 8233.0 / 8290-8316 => 0.99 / 0.99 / 1.00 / 1.00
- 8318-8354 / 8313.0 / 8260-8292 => 0.97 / 1.00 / 0.98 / 1.02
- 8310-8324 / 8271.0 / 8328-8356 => 1.01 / 1.00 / 1.01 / 1.00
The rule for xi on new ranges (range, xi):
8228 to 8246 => -18.3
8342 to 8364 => -17.8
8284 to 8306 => -18.1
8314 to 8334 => -18.0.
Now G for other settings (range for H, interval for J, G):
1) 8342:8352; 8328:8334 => 18.70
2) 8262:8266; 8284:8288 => 19.70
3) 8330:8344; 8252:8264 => 18.87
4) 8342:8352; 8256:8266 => 19.04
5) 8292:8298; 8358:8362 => 19.30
